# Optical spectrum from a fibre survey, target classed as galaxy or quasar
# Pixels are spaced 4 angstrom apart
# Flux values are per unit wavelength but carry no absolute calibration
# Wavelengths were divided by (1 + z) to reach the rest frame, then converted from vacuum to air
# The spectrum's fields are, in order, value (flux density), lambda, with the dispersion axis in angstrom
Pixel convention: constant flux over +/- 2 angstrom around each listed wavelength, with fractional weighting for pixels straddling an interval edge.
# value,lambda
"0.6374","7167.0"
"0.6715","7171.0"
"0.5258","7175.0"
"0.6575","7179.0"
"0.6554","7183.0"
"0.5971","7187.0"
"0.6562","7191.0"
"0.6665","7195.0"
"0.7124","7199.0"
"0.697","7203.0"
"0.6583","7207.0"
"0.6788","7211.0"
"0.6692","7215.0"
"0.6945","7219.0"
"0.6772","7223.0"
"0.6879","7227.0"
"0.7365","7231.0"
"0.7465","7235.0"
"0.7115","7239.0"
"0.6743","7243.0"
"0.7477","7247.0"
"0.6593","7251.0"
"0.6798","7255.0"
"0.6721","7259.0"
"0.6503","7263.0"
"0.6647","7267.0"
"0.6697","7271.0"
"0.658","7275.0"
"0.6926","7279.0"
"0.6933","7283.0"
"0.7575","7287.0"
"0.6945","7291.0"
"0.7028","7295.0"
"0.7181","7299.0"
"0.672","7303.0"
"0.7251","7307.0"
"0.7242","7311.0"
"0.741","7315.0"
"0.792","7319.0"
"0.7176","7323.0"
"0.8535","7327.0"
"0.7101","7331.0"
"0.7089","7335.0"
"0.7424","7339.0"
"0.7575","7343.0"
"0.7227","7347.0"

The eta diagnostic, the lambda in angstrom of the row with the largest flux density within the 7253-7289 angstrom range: 7287.0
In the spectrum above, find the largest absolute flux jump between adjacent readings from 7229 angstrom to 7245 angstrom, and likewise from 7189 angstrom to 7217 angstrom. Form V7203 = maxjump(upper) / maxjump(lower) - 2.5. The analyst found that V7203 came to -1.7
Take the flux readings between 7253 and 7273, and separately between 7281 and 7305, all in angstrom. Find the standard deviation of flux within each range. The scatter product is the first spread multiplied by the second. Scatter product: 0.0003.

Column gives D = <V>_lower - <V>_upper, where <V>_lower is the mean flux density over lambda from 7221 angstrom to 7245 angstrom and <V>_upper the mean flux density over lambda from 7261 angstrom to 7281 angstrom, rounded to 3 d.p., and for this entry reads 0.039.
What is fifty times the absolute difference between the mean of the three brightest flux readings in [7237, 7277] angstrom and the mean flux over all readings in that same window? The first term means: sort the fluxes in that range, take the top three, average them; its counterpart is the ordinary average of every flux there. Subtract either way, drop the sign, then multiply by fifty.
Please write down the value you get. 1.7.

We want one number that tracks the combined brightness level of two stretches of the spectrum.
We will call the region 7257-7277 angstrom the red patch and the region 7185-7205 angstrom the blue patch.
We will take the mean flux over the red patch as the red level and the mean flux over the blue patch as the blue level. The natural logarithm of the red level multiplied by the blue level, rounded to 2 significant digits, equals -0.82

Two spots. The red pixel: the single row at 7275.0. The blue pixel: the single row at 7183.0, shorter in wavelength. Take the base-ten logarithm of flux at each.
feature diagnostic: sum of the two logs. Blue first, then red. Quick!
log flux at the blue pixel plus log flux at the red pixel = -0.365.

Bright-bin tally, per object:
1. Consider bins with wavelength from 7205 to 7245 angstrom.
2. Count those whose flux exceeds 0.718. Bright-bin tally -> 2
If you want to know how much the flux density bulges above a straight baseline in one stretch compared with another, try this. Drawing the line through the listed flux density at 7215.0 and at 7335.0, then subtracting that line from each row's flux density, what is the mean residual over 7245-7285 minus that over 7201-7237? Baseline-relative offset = -0.030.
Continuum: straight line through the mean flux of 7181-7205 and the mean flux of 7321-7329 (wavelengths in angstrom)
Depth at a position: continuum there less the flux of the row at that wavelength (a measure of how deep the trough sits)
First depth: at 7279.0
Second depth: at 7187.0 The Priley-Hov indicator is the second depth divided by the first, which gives 1.2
